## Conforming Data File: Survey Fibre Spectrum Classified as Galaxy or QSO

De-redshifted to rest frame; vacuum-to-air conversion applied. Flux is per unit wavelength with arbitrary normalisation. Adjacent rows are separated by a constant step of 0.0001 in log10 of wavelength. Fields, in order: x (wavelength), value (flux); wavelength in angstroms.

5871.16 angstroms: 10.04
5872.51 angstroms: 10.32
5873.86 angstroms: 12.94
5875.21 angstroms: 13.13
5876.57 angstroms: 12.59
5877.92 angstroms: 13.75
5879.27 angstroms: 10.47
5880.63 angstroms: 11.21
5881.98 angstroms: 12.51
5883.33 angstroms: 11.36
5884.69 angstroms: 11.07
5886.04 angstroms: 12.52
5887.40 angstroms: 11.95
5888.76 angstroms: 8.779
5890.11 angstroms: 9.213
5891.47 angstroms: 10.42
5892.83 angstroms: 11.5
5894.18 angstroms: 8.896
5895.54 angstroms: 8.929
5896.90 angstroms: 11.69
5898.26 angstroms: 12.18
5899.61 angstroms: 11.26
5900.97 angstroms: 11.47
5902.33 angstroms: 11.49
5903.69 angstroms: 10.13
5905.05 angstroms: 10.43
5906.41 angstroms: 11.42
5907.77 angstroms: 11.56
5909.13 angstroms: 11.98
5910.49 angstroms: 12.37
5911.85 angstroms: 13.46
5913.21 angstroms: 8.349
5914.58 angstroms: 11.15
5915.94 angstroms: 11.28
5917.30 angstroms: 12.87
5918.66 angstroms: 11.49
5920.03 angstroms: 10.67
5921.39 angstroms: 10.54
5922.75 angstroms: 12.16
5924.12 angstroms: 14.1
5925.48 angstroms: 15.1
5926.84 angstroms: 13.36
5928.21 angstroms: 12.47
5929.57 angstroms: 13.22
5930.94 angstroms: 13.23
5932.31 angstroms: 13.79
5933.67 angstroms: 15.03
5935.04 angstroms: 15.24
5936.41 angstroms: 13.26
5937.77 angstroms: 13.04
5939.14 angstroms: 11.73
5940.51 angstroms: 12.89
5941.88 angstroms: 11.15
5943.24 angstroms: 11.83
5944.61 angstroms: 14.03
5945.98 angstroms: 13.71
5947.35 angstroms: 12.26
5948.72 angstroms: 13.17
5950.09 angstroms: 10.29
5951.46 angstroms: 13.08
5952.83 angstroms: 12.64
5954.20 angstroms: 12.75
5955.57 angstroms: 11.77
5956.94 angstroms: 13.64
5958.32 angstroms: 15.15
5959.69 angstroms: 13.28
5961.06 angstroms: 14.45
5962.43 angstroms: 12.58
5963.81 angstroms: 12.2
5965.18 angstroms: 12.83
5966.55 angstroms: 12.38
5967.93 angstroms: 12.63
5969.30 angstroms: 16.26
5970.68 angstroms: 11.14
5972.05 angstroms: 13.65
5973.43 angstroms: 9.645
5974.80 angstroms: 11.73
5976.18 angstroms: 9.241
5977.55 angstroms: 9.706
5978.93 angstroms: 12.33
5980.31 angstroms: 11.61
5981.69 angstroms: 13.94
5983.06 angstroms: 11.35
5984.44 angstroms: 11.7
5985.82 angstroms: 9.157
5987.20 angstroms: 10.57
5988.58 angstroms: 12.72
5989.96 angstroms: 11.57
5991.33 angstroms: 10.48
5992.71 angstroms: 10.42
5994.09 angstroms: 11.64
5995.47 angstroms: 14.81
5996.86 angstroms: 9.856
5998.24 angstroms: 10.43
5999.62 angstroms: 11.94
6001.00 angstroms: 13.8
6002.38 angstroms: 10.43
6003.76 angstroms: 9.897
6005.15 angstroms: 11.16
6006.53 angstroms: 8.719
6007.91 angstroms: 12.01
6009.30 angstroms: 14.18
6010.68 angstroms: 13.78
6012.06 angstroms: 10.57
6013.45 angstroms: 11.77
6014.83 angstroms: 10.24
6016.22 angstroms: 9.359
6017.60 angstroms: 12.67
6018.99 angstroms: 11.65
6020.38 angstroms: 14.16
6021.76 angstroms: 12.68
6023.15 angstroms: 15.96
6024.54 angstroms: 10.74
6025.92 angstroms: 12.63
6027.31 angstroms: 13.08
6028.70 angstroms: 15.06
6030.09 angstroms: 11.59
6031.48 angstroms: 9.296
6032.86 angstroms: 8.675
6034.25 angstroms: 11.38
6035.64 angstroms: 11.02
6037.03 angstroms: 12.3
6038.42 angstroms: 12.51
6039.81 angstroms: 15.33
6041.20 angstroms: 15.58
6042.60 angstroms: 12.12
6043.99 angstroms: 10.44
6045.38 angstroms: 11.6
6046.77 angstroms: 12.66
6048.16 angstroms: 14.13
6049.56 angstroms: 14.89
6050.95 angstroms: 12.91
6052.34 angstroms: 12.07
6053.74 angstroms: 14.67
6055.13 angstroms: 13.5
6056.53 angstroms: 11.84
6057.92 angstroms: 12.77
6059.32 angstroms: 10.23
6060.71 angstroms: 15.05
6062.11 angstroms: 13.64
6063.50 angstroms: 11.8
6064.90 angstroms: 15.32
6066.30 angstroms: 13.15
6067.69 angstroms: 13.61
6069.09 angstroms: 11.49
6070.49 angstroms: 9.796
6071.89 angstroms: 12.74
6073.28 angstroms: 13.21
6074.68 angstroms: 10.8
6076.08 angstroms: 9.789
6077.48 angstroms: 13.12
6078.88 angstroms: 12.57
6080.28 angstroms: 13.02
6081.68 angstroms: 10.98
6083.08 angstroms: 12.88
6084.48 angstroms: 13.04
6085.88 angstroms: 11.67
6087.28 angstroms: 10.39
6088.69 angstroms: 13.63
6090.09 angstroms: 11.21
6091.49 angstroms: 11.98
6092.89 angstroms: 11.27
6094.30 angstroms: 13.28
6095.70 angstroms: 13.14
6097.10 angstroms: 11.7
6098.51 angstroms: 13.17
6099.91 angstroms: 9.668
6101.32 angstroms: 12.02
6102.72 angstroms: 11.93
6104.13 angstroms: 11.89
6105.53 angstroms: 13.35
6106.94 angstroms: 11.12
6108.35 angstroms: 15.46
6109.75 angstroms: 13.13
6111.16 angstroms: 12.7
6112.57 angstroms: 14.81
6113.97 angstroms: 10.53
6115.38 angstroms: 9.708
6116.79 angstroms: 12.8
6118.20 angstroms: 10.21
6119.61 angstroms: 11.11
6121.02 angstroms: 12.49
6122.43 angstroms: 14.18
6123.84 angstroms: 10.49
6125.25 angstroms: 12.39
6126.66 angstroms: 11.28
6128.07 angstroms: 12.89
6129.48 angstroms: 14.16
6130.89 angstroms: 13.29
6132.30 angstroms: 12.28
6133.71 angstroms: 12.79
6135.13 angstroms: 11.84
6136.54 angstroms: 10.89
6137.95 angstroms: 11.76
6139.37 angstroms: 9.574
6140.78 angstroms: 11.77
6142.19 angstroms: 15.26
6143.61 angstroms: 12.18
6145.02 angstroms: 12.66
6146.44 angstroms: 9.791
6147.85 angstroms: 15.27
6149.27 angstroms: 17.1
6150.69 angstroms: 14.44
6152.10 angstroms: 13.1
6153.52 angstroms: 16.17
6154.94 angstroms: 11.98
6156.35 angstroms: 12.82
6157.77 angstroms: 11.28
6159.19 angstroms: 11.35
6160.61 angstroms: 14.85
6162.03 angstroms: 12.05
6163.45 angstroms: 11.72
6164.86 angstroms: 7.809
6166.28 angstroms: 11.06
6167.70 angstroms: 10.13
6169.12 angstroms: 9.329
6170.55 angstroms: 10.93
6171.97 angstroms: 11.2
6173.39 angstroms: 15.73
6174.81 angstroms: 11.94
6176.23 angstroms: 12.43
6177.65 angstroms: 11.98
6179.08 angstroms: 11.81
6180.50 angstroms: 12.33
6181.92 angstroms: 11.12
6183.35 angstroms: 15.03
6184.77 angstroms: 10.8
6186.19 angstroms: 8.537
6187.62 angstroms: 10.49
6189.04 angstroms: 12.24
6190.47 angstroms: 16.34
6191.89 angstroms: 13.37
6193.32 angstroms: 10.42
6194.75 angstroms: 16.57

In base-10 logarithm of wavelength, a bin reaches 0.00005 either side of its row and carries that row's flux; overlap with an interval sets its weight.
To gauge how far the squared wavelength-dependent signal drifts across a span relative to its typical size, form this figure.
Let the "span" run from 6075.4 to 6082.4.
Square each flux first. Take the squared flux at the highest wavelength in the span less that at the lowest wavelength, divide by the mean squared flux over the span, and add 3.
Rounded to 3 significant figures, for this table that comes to 3.17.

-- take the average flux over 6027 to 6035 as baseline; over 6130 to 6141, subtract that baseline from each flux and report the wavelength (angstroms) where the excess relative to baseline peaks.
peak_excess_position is 6130.89 angstroms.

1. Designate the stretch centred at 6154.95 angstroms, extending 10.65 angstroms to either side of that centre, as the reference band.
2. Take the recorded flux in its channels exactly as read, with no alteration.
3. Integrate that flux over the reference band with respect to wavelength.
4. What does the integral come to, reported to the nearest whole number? 273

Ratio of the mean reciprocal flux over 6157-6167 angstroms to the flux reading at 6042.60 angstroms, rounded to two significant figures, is 0.0074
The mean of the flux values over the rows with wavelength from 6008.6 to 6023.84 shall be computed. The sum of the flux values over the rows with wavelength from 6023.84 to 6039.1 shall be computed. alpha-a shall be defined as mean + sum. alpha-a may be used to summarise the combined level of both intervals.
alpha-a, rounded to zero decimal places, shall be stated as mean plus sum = 141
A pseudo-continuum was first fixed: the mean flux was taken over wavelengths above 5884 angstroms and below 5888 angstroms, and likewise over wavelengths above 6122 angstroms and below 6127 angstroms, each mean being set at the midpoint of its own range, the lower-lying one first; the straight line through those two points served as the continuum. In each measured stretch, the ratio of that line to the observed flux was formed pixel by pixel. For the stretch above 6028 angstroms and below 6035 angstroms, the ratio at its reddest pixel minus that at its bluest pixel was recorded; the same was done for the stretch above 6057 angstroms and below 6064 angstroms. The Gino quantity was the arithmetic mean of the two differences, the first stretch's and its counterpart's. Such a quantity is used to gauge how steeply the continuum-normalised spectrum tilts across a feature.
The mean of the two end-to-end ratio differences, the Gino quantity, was 0.17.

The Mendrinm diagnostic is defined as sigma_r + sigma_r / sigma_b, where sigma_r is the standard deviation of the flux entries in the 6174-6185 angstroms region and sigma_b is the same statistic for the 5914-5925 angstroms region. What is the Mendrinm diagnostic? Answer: 2.3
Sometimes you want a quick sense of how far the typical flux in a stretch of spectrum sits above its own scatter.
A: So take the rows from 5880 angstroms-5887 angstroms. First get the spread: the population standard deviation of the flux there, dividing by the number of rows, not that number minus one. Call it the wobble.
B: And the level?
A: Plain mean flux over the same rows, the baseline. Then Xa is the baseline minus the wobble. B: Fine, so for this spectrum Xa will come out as 11.1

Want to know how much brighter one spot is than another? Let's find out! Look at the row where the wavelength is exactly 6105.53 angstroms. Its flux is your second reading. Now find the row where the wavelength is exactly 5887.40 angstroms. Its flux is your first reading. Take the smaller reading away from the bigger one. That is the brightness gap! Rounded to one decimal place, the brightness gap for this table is 1.4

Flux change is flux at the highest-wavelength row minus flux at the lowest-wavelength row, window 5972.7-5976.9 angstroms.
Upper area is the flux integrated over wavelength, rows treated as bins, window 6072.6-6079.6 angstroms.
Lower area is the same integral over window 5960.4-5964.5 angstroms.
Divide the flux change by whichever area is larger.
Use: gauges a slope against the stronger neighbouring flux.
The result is 0.00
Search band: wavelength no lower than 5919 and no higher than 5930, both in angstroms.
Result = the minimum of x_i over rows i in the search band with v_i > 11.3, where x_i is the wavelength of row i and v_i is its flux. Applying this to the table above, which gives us 5922.75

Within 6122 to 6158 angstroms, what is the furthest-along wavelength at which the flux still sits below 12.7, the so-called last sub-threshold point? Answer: 6157.77 angstroms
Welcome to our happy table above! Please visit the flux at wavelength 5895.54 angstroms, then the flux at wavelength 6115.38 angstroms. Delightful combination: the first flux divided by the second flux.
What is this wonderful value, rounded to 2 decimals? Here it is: 0.92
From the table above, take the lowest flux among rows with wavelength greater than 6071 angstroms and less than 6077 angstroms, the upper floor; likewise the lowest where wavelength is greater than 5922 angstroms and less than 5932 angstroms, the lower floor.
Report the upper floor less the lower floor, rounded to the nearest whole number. -2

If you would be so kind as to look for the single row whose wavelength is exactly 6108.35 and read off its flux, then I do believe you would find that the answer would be 15.46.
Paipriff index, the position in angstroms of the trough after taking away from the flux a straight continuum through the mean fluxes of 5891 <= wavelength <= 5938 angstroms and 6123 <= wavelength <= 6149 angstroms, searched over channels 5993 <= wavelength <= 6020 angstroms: 6006.53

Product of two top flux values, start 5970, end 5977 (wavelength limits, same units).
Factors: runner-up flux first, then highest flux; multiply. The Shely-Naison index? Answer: 160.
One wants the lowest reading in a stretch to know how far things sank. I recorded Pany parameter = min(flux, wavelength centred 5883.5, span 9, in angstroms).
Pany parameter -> 10.47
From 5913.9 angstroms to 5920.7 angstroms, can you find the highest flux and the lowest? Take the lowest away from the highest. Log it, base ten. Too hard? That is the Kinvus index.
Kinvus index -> 0.34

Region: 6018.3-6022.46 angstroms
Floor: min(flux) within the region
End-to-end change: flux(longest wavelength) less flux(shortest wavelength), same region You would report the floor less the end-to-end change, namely 10.6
